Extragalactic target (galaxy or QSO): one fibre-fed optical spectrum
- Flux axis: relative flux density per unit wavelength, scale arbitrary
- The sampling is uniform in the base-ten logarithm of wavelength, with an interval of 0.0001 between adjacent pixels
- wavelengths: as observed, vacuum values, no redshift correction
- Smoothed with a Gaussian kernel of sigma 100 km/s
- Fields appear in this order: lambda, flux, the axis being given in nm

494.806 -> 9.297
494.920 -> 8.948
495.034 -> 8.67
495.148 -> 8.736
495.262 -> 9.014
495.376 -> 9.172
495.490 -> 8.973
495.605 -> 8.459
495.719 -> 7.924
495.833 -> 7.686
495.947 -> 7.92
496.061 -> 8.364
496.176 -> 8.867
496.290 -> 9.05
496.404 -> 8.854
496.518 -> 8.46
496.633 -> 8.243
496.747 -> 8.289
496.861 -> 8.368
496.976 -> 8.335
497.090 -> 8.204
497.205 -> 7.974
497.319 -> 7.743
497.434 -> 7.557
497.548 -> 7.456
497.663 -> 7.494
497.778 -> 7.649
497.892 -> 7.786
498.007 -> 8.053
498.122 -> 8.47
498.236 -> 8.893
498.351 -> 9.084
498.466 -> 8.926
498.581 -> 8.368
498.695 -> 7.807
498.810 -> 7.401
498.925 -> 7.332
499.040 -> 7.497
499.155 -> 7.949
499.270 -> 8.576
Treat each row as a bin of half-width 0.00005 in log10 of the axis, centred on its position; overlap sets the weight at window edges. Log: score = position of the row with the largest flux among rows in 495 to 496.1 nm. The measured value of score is 495.376 nm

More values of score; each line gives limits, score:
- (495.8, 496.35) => 496.290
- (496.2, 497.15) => 496.290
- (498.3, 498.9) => 498.351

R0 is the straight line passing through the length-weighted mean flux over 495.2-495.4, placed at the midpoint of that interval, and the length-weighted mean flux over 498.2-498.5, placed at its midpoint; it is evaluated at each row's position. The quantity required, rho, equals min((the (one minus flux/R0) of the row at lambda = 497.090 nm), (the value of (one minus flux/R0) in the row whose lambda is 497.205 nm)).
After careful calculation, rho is 0.09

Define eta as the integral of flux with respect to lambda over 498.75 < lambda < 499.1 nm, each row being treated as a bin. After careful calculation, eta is 2.6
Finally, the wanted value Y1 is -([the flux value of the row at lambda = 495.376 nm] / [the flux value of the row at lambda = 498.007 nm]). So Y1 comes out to -1.14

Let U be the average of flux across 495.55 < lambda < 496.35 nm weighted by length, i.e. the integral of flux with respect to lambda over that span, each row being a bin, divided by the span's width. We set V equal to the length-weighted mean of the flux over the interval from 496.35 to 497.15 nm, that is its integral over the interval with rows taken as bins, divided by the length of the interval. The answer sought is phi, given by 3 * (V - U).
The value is 0.2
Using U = 8.33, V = 8.39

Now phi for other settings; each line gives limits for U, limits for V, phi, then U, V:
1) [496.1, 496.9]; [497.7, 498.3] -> -1.3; 8.59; 8.16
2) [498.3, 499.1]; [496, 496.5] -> 2.1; 8.05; 8.76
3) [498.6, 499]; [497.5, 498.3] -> 1.1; 7.60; 7.98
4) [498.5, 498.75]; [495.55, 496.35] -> 0.4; 8.19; 8.33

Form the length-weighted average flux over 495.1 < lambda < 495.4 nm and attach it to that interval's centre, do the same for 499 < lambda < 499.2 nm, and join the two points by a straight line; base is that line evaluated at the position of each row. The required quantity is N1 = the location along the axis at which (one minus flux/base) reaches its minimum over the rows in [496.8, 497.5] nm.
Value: 496.976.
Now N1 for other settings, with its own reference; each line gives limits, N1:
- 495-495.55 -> 495.376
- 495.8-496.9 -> 496.290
